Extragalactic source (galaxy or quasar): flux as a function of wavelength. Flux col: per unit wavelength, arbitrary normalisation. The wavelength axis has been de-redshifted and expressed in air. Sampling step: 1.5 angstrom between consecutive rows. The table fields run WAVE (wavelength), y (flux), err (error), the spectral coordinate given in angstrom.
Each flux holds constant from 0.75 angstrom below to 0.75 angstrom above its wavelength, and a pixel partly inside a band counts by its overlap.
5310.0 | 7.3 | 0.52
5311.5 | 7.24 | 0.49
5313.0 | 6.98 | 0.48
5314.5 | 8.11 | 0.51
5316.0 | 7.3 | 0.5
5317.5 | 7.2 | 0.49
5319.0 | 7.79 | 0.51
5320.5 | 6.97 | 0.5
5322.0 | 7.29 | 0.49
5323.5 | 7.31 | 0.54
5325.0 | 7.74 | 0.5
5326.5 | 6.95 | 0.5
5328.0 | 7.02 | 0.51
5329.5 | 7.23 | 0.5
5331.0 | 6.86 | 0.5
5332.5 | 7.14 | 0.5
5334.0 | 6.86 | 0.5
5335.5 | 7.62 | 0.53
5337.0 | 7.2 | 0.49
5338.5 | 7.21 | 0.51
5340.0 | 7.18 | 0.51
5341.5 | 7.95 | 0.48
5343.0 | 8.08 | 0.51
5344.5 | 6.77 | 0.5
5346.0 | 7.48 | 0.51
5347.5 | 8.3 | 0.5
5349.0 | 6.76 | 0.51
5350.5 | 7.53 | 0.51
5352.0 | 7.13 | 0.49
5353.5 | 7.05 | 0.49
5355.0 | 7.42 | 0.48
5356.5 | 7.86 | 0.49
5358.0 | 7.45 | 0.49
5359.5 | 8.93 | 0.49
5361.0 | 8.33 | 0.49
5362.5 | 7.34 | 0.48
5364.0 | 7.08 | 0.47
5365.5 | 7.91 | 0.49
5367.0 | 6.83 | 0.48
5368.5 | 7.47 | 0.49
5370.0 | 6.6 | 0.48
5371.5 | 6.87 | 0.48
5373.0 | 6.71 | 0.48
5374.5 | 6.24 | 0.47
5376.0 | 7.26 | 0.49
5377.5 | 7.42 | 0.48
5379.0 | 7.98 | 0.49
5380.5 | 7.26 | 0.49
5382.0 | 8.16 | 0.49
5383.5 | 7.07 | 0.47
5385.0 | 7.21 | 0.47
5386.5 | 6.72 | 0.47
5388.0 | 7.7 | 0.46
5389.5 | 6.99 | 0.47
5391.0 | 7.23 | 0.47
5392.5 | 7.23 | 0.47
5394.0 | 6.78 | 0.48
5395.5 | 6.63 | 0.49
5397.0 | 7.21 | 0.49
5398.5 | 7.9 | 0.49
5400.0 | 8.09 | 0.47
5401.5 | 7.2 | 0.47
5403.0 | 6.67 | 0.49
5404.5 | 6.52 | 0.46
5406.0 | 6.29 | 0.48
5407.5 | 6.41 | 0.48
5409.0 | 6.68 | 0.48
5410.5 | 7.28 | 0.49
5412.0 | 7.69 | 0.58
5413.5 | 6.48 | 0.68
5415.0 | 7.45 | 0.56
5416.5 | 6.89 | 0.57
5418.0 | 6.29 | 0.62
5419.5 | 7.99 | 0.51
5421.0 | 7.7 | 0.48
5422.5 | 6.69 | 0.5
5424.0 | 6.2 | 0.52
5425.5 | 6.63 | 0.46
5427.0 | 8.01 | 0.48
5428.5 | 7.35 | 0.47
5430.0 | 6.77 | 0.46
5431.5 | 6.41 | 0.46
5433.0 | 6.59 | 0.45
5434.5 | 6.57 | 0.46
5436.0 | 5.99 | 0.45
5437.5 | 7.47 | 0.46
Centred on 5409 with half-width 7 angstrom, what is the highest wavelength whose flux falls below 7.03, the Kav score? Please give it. 5413.5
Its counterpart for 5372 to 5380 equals 5374.5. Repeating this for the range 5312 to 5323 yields 5320.5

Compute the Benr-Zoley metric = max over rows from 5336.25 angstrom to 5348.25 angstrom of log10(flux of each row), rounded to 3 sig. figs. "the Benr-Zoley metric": 0.919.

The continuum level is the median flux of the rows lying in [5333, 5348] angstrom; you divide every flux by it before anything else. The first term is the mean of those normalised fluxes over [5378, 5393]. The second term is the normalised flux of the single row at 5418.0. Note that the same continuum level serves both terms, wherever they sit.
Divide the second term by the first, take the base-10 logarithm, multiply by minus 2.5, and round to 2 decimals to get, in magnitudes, 0.17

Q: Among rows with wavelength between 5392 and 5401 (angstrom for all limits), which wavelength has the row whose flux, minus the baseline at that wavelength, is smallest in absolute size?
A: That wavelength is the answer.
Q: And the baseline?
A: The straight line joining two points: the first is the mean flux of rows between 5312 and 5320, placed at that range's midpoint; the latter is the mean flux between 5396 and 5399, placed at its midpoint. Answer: 5392.5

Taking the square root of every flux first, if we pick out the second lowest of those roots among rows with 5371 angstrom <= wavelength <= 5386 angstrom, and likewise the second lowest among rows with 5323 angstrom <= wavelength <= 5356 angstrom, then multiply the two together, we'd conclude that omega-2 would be 6.7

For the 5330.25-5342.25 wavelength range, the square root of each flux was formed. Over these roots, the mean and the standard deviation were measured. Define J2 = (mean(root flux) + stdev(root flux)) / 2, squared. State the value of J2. 1.90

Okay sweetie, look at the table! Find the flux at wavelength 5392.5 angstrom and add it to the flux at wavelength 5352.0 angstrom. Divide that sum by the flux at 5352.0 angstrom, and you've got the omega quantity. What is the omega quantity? 2.014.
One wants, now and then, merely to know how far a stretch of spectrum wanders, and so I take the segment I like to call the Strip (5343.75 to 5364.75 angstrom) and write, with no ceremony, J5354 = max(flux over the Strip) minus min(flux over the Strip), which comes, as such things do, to 2.2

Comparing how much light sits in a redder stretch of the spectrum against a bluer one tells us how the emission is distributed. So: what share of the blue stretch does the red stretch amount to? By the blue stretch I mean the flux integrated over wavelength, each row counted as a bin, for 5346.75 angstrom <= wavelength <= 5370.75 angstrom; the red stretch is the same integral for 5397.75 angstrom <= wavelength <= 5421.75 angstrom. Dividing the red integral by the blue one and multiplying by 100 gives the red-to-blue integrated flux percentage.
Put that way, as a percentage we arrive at 94.6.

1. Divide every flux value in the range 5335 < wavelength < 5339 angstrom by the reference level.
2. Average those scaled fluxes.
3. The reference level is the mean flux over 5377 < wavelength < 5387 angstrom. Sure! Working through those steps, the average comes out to 0.99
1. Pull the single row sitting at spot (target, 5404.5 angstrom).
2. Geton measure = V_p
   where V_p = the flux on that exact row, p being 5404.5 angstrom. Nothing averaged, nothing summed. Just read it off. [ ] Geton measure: 6.52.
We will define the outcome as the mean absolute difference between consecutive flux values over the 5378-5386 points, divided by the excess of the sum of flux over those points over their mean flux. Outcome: 0.024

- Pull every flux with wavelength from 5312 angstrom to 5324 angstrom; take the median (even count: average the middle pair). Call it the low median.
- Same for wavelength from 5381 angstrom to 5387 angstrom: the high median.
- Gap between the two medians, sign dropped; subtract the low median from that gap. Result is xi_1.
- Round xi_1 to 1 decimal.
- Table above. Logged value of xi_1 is -7.1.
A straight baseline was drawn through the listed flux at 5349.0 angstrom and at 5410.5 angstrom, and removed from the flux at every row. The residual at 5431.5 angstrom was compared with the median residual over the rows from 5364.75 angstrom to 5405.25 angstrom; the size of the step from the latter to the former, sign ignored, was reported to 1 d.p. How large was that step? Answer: 1.1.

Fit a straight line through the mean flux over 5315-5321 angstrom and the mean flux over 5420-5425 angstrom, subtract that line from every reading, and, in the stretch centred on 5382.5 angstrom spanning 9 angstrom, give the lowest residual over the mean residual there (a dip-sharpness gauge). -1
